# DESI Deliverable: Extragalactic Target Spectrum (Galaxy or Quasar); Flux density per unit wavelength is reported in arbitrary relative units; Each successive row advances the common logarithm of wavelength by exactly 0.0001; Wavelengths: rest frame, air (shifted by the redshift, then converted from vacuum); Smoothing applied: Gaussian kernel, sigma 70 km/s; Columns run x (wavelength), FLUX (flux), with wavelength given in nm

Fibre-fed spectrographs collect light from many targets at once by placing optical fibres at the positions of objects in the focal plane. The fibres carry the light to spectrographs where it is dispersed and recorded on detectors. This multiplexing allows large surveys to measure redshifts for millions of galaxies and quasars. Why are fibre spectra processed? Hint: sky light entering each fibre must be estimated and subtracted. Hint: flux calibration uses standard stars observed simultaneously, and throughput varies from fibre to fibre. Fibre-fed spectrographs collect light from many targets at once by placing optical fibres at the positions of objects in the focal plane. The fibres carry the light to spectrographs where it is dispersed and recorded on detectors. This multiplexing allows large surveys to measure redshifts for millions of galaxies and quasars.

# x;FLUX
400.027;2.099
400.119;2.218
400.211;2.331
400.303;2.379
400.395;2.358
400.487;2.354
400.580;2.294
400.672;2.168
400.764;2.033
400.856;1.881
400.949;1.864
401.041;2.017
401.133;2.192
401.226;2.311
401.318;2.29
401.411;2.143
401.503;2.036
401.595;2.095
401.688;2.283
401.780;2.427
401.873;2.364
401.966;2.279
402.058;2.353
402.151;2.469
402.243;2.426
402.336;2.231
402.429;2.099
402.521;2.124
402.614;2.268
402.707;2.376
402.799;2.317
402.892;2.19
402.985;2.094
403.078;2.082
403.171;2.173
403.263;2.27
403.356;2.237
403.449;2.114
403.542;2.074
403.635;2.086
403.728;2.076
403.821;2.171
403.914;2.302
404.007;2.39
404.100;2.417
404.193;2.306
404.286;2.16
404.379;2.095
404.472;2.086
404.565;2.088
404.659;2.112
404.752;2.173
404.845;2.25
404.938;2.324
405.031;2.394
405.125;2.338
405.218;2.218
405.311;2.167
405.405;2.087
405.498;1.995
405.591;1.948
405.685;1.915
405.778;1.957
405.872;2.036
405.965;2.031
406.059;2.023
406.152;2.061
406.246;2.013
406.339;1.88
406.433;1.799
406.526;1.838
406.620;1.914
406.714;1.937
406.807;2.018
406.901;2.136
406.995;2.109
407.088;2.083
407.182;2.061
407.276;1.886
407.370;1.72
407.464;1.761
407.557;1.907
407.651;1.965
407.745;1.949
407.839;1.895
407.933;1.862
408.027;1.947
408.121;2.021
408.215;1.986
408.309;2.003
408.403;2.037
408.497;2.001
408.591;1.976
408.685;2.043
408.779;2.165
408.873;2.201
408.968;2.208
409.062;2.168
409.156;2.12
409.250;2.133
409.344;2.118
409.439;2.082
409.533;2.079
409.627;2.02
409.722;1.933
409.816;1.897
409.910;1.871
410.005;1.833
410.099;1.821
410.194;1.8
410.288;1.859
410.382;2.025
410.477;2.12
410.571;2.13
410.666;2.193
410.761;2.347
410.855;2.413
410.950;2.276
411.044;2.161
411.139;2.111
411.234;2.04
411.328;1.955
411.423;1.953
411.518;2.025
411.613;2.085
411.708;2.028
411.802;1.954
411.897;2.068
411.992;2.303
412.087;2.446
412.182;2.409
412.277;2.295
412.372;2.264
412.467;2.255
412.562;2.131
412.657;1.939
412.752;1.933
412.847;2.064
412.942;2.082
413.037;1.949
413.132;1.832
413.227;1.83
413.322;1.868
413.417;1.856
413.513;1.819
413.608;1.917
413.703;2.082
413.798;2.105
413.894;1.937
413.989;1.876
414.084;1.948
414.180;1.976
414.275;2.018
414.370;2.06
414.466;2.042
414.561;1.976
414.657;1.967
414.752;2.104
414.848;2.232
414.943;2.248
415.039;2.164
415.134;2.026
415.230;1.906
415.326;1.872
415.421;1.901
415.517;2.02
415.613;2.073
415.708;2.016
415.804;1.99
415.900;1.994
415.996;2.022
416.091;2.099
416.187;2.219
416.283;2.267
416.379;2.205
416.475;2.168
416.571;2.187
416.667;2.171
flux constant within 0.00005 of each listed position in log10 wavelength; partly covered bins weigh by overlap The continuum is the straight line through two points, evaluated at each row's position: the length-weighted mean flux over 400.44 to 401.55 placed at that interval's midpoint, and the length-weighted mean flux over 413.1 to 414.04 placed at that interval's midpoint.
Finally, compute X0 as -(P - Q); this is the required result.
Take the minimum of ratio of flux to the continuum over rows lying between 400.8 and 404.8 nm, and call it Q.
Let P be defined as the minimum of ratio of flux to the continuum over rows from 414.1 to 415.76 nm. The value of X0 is -0.12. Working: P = 0.99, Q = 0.87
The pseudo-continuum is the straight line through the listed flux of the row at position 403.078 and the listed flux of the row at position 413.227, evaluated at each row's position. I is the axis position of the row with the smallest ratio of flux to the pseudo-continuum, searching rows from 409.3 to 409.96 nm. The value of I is 409.910 nm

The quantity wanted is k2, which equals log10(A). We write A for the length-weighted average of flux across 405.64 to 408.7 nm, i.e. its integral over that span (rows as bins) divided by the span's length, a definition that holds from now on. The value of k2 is 0.293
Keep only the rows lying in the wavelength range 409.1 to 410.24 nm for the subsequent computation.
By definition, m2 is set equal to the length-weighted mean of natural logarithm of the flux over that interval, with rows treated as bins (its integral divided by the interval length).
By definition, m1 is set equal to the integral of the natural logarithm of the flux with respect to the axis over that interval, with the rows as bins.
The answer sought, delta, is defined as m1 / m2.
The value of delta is 1.1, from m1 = 0.77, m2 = 0.680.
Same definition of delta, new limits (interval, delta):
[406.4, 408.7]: 2.3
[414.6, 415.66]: 1.1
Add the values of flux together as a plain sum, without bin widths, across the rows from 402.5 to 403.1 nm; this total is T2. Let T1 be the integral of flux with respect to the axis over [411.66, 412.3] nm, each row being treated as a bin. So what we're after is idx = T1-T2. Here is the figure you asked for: -14.0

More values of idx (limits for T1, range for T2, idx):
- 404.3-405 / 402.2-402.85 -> -14.3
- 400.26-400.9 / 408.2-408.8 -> -12.8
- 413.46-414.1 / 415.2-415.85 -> -12.5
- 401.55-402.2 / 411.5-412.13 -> -13.4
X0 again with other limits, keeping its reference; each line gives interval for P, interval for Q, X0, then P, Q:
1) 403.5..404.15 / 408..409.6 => -0.02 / 0.99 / 0.97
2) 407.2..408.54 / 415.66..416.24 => 0.21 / 0.85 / 1.06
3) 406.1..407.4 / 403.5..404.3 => 0.14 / 0.85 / 0.99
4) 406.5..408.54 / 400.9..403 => 0.02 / 0.85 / 0.87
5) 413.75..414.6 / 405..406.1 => -0.05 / 0.98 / 0.93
